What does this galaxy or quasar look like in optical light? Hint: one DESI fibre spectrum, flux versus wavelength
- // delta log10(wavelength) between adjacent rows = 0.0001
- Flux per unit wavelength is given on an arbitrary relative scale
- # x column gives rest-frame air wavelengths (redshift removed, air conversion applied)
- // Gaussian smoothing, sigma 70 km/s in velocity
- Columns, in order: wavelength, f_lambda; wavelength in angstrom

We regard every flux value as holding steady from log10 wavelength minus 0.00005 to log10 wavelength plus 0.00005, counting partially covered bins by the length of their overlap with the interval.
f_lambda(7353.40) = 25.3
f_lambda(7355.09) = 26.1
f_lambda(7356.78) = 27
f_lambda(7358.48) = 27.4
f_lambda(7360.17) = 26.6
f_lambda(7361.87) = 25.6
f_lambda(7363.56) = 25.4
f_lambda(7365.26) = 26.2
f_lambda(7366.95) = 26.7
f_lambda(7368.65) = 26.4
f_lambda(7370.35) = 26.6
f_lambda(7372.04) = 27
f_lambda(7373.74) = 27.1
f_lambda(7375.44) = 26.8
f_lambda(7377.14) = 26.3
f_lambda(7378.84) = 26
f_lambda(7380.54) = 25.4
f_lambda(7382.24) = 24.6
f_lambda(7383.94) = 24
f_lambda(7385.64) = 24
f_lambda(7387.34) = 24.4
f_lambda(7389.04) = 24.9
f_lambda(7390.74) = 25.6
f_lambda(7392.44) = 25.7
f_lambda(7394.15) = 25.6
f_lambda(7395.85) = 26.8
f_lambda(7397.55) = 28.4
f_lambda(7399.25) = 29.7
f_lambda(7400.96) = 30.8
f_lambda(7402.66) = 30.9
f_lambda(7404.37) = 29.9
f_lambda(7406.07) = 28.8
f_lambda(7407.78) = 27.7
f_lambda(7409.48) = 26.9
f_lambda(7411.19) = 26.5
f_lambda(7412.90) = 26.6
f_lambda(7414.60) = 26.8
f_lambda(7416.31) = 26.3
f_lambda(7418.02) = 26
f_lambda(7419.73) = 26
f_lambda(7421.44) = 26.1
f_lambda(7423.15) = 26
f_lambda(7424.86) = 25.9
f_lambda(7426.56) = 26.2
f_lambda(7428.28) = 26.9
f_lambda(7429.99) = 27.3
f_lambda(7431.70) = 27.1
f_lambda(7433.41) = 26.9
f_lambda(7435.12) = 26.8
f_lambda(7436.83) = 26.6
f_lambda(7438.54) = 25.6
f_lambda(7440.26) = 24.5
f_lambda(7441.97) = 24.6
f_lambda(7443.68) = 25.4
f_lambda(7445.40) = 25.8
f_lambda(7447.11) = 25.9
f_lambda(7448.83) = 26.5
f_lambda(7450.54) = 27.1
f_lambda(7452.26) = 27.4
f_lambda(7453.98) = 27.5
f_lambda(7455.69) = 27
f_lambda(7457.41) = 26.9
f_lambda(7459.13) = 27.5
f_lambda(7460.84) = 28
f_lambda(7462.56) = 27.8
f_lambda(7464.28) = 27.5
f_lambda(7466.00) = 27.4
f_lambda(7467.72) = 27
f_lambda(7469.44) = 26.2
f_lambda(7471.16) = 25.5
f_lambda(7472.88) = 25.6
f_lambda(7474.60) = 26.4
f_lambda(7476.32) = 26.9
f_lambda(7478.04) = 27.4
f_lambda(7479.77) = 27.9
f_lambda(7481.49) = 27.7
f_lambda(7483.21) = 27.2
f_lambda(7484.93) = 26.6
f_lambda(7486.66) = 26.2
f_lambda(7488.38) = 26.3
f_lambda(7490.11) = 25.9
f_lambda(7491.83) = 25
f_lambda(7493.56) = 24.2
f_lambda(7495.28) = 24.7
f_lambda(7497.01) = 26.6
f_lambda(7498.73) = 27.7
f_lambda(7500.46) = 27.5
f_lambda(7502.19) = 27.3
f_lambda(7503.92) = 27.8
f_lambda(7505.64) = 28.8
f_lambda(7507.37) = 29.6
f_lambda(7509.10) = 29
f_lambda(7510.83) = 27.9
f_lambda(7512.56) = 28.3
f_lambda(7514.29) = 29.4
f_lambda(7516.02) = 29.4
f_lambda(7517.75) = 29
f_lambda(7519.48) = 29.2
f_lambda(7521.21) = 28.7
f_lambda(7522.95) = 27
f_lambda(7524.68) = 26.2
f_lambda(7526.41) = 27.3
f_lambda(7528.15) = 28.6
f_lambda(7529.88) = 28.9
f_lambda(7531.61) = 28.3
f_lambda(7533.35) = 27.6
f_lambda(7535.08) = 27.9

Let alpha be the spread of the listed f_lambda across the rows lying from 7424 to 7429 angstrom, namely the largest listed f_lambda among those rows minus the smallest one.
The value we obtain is 1.0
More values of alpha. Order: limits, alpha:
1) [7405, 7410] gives 1.9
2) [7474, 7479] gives 1.0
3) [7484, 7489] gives 0.4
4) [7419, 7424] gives 0.1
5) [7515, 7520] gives 0.4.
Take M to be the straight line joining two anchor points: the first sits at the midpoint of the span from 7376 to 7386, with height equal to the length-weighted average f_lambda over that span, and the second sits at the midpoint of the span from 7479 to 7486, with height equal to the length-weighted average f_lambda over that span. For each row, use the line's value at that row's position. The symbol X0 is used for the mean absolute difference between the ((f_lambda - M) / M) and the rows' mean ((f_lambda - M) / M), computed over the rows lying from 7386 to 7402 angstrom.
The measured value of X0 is 0.0691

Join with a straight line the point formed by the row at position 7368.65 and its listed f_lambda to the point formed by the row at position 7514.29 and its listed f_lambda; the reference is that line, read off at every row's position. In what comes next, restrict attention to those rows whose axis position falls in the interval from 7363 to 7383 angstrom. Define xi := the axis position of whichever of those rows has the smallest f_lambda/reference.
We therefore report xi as 7382.24 angstrom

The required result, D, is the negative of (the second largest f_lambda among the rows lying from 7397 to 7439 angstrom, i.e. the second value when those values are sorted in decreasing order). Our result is -30.8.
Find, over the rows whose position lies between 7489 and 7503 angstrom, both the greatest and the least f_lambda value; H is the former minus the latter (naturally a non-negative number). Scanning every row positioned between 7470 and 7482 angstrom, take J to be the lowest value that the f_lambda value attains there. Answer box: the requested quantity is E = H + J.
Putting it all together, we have 29.0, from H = 3.5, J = 25.5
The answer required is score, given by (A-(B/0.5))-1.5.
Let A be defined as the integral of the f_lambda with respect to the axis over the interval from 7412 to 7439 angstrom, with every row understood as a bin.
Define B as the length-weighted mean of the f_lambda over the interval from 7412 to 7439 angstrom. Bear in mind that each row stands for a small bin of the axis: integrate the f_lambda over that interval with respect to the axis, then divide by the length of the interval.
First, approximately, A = 714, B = 26.5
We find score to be 660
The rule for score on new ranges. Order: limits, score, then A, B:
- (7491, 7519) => 718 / 775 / 27.7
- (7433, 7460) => 658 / 712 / 26.4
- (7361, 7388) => 643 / 696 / 25.8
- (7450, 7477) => 673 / 728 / 27.0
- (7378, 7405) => 665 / 719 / 26.6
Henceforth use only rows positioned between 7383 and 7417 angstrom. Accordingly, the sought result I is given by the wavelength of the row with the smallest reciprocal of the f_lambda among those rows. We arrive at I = 7402.66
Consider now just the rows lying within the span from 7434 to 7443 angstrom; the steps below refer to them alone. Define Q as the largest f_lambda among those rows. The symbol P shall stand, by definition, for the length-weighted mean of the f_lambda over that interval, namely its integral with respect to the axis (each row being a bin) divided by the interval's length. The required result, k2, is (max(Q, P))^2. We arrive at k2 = 718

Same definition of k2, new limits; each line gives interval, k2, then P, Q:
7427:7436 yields 745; 27.0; 27.3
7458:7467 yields 784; 27.6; 28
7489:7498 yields 708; 25.4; 26.6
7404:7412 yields 894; 27.9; 29.9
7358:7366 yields 751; 26.2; 27.4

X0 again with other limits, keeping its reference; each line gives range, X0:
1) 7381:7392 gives 0.0171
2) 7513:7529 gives 0.0367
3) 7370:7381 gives 0.0217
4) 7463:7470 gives 0.0171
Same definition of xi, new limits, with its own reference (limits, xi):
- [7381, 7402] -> 7385.64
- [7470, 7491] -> 7471.16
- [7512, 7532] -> 7524.68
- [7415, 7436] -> 7424.86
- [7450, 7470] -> 7469.44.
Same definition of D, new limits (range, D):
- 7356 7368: -27.0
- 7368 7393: -27.0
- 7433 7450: -26.8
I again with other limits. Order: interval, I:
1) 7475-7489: 7479.77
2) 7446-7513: 7507.37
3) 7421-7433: 7429.99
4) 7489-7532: 7507.37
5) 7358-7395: 7358.48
